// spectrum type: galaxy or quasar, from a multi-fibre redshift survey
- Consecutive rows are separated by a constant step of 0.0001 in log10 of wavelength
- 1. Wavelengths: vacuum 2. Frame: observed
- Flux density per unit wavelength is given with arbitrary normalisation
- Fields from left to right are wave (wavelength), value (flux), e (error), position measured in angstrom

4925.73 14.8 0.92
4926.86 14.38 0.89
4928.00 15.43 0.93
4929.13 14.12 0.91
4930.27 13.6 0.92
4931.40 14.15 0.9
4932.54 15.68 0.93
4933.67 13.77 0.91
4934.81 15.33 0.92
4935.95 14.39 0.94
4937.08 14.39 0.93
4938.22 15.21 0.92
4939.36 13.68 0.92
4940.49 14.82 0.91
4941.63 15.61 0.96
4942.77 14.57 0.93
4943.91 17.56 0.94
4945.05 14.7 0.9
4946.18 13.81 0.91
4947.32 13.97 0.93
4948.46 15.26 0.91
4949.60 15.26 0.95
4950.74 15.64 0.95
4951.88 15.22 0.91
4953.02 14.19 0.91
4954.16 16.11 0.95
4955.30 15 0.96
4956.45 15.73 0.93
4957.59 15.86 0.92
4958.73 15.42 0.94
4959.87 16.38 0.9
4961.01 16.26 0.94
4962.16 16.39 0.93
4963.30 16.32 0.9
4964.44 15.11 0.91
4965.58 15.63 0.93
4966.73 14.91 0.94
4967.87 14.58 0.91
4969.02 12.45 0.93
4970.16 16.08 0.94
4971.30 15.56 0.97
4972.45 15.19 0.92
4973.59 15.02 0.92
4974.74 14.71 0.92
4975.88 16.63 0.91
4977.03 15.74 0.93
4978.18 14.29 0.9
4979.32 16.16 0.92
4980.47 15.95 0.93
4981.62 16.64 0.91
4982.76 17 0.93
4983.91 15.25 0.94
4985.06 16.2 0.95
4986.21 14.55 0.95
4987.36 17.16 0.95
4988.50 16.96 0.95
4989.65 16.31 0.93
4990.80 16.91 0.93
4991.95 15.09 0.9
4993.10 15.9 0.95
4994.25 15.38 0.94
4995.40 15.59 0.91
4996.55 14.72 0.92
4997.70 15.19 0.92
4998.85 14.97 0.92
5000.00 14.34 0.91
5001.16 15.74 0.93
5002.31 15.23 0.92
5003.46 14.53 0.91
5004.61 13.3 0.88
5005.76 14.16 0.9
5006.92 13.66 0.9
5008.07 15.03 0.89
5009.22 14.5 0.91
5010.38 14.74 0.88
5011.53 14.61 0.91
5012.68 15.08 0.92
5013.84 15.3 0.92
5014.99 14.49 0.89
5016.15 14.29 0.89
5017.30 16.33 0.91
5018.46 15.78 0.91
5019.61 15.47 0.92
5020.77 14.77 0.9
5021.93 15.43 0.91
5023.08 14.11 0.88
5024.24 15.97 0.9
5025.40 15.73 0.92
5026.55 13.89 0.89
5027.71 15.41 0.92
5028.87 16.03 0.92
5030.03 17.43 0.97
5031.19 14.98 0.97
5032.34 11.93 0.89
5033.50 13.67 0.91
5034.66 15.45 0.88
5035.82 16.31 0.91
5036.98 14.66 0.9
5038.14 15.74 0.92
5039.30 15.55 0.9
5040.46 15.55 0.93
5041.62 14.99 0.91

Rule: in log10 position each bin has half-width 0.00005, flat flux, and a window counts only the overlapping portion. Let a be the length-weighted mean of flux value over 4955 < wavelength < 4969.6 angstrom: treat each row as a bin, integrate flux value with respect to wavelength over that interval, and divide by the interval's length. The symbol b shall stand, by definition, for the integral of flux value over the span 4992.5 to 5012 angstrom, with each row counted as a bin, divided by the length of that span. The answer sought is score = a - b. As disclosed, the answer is 0.6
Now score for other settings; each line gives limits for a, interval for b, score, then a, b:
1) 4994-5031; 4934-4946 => 0.1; 15.0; 15.0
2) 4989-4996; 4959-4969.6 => 0.5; 15.9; 15.3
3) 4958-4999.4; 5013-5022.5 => 0.4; 15.6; 15.2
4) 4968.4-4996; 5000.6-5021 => 0.9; 15.7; 14.8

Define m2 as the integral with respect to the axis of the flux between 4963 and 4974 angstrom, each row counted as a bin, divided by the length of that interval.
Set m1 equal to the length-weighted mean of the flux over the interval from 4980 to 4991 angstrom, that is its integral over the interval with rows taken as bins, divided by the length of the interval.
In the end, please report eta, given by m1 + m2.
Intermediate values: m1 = 16.3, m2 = 15.1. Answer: 31.3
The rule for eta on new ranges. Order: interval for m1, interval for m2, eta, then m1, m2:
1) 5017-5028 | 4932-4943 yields 30.0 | 15.3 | 14.8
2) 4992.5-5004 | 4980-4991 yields 31.4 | 15.2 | 16.3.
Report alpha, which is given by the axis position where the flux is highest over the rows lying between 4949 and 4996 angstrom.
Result 4987.36 angstrom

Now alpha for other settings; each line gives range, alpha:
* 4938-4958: 4943.91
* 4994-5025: 5017.30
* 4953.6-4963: 4962.16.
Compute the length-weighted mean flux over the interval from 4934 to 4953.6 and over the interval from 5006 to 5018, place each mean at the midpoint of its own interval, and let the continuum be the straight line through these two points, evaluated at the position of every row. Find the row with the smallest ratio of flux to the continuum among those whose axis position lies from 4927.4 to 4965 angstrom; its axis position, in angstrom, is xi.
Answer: 4930.27 angstrom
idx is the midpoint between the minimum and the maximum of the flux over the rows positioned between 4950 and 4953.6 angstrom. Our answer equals 14.9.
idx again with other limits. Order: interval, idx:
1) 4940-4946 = 16.1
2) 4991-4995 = 15.5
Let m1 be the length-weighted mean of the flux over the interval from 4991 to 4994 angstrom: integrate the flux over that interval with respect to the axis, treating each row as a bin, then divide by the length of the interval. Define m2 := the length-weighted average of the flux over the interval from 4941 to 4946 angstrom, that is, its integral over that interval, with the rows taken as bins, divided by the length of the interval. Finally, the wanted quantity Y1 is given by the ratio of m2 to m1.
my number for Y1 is 0.988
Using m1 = 15.7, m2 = 15.5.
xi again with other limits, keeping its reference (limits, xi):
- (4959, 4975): 4969.02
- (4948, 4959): 4953.02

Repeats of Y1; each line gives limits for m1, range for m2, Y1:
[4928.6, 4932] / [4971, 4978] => 1.103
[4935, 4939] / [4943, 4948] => 1.023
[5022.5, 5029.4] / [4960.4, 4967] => 1.040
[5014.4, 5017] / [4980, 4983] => 1.129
